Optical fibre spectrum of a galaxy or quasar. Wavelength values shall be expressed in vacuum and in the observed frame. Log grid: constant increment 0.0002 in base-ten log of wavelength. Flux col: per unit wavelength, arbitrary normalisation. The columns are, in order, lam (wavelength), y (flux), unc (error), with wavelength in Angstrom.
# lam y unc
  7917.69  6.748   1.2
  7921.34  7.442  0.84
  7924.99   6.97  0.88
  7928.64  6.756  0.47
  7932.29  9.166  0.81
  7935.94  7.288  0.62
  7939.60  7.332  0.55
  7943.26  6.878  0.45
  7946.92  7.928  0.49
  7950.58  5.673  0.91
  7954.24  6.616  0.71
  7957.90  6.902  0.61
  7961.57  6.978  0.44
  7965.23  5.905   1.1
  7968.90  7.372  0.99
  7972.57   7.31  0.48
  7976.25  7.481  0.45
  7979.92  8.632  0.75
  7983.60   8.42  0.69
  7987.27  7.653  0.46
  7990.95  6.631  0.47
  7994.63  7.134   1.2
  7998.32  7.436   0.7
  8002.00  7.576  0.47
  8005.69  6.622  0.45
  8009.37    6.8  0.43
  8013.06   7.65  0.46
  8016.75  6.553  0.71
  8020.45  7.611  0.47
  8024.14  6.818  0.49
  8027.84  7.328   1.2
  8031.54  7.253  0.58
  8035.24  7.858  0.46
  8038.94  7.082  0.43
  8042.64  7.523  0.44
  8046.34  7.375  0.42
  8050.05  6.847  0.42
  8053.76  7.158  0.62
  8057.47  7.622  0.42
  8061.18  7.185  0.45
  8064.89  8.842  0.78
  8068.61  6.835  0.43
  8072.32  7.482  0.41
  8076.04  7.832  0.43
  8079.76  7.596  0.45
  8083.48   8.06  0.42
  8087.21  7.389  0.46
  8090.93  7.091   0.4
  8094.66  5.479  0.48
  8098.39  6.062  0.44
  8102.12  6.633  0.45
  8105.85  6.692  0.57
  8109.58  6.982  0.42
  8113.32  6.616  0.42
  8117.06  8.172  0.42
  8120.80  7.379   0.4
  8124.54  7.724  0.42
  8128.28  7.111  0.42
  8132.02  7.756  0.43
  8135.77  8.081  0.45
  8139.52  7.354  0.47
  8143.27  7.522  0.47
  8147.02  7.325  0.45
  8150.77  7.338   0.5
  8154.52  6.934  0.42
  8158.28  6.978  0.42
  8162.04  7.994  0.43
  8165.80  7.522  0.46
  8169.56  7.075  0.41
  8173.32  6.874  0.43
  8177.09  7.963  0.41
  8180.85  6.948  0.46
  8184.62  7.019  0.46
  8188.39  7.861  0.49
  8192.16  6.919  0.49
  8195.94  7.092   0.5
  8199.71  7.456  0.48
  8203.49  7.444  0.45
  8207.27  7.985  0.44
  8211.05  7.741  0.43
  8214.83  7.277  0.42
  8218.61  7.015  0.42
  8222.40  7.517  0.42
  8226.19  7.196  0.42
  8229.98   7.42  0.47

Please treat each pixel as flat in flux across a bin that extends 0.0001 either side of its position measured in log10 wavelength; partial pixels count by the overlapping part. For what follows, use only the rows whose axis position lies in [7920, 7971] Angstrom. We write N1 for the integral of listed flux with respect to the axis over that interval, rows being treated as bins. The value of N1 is 361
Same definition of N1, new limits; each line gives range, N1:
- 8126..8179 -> 393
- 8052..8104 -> 376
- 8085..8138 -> 376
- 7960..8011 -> 372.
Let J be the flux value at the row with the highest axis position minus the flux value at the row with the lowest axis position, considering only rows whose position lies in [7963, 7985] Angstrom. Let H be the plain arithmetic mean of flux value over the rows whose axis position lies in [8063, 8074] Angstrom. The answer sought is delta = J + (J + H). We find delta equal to 13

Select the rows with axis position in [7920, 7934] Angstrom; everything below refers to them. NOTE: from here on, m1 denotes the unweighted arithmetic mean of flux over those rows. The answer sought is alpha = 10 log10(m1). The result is 8.8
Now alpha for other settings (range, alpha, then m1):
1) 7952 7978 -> 8.4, 6.9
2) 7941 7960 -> 8.3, 6.8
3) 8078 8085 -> 8.9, 7.8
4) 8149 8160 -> 8.5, 7.1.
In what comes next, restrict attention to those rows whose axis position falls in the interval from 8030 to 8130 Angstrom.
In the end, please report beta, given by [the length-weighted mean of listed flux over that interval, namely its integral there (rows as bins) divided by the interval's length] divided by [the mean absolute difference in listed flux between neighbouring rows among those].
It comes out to 11.2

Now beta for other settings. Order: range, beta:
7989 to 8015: 14.6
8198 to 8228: 22.2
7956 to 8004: 12.7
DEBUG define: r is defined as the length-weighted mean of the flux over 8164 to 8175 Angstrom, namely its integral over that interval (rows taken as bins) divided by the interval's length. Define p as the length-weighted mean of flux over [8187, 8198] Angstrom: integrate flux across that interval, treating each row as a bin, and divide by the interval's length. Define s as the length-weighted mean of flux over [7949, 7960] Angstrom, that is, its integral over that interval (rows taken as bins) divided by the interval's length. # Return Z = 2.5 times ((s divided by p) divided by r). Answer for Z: 0.31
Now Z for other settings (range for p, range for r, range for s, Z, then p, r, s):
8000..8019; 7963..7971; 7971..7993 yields 0.41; 7.1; 6.7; 7.7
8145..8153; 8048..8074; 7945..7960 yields 0.31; 7.3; 7.4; 6.8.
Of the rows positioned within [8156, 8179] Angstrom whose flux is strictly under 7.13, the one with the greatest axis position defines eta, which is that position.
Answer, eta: 8173.32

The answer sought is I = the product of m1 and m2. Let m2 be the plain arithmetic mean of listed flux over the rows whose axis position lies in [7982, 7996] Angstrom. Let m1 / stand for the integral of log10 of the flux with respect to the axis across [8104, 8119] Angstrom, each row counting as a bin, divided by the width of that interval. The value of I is 6.3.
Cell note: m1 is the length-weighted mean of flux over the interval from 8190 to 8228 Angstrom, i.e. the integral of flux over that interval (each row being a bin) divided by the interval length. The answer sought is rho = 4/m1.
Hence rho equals 0.543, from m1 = 7.37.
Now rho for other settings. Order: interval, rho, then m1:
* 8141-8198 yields 0.549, 7.29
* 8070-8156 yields 0.552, 7.24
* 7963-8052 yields 0.549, 7.28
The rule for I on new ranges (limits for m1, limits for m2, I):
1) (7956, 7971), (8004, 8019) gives 5.7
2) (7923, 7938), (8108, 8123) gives 6.4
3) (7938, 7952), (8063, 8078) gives 6.5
